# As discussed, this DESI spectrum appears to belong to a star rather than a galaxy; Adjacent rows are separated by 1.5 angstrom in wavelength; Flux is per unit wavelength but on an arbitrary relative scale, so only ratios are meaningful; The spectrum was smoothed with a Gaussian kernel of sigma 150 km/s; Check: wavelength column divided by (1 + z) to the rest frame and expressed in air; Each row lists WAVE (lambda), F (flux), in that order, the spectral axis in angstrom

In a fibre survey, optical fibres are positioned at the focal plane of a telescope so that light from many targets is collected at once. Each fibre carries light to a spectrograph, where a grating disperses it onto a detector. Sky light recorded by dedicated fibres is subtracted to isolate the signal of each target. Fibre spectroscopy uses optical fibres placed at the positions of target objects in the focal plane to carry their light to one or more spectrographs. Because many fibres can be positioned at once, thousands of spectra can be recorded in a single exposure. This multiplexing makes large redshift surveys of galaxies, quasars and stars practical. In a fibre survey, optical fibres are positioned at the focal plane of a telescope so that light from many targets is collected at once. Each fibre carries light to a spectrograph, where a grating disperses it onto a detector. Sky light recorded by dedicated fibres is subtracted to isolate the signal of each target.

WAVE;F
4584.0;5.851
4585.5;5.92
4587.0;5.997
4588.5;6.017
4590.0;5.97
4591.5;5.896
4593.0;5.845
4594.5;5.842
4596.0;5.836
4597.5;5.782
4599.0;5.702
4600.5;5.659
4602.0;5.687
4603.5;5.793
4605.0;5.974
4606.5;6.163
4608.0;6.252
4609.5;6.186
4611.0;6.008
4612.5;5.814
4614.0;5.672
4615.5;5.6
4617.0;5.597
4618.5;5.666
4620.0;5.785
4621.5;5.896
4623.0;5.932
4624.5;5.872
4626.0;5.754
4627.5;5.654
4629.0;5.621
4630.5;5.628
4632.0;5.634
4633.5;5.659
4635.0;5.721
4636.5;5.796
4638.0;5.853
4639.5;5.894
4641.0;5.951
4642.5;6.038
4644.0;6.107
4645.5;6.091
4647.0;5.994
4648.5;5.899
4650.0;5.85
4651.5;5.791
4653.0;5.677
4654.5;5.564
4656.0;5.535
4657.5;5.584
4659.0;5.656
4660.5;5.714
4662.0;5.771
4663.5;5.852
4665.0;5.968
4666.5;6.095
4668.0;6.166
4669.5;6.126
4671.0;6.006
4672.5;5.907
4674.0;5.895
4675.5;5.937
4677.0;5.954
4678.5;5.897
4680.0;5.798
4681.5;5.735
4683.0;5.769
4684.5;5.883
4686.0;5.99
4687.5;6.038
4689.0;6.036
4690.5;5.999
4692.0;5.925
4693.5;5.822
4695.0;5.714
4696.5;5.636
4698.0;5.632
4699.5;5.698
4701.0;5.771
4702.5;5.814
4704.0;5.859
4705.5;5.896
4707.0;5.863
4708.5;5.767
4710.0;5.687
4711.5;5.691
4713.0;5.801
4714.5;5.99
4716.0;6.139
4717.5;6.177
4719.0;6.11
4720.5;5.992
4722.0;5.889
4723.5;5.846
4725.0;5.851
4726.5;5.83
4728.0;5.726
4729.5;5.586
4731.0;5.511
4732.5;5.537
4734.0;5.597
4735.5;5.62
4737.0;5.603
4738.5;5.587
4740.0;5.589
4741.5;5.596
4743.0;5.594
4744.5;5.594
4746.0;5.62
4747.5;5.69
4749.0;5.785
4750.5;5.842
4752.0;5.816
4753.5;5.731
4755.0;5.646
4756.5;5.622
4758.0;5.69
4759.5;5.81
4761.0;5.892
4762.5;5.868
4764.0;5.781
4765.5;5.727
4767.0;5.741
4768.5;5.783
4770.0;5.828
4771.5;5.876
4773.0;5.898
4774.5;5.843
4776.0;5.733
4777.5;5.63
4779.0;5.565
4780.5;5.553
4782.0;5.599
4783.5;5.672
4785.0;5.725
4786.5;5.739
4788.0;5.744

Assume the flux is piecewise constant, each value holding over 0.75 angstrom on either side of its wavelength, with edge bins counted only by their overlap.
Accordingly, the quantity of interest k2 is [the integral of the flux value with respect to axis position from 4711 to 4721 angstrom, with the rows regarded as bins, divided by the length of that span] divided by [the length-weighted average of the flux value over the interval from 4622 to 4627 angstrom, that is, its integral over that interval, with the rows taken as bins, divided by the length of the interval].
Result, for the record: 1.03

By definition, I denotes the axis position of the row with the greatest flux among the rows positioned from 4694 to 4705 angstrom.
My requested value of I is 4704.0 angstrom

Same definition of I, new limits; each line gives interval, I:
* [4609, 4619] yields 4609.5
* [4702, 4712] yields 4705.5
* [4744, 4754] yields 4750.5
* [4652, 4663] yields 4662.0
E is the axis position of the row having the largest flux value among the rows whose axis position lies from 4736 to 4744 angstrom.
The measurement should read 4737.0 angstrom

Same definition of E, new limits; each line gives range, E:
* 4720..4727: 4720.5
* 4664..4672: 4668.0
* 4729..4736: 4735.5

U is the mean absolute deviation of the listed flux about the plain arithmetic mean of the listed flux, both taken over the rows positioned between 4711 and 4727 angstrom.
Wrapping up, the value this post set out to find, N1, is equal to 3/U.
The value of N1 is 23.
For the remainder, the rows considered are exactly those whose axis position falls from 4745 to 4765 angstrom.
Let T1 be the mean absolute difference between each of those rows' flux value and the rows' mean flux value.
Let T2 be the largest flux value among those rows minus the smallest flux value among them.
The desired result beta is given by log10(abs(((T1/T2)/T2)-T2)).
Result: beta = -0.09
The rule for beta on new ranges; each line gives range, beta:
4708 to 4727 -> -1.13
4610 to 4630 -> -0.56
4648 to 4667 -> -0.87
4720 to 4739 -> -0.93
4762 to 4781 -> -0.38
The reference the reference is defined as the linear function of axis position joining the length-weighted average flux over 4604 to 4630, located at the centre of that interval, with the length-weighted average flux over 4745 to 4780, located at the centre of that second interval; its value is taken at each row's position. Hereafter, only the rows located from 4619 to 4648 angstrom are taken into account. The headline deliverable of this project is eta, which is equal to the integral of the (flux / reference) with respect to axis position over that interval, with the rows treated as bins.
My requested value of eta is 29.0 angstrom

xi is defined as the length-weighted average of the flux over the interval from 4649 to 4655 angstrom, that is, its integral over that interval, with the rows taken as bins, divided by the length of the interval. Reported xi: 5.73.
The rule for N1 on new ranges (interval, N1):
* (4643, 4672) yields 17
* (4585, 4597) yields 49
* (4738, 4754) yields 34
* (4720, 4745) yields 24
